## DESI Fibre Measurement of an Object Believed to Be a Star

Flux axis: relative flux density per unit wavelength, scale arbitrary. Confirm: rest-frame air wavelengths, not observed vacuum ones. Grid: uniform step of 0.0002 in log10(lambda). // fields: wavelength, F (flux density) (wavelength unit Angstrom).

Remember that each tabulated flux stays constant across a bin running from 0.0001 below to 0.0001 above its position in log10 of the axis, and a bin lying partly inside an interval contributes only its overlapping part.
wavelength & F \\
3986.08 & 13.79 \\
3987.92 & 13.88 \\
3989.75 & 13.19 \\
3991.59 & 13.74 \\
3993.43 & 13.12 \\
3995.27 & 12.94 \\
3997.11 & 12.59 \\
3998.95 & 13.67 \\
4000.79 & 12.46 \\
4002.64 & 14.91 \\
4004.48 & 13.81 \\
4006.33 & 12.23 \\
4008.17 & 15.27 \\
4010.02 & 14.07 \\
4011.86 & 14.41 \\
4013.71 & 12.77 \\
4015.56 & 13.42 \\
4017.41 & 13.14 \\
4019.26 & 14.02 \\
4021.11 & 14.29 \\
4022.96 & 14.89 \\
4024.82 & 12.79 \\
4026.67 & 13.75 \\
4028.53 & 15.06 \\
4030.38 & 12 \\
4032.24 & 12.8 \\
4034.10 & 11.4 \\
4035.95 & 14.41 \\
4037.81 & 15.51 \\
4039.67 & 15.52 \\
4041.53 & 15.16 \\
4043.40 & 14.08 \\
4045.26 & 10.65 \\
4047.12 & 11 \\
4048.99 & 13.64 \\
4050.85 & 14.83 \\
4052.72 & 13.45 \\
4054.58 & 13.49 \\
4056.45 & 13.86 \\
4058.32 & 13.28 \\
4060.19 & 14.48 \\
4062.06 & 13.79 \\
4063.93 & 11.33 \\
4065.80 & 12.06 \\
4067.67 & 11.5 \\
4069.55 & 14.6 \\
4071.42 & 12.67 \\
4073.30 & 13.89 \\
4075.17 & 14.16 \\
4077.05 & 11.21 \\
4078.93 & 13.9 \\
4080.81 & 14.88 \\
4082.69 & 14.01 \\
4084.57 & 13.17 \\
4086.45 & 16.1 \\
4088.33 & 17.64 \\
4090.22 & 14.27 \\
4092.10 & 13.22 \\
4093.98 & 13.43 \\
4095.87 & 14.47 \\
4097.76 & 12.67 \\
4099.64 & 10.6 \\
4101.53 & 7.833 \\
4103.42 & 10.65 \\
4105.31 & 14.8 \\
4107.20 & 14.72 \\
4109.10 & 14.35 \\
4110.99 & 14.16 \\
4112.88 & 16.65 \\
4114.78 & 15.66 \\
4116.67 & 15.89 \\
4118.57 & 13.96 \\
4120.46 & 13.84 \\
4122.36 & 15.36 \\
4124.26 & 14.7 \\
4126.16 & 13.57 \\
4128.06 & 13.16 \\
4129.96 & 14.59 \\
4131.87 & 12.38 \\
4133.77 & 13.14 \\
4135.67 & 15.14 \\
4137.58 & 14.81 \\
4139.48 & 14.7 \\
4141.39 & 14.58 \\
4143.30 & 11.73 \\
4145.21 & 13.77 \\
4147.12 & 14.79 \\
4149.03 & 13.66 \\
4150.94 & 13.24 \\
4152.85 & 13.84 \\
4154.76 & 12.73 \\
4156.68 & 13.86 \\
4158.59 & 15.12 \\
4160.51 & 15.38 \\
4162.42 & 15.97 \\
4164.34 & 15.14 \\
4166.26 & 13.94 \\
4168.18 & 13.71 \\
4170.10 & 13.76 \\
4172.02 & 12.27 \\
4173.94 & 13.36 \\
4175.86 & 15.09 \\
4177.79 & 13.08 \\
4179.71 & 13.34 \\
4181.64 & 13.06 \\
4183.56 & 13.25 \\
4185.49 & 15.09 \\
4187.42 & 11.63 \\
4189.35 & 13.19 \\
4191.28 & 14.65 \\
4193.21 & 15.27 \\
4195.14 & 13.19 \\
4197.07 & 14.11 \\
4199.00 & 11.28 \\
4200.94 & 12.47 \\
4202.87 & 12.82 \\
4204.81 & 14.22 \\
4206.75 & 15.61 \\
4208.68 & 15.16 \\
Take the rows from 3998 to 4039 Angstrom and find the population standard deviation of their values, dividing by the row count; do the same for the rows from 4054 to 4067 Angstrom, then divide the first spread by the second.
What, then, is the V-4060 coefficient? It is 1.1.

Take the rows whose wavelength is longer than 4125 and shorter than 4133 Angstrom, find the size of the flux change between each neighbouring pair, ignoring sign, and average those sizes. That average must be 1.35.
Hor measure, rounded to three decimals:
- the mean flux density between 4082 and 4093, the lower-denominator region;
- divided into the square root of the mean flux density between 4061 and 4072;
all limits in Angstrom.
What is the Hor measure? 0.241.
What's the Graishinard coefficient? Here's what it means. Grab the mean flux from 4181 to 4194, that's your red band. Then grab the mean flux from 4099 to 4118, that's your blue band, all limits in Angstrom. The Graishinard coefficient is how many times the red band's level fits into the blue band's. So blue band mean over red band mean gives 0.99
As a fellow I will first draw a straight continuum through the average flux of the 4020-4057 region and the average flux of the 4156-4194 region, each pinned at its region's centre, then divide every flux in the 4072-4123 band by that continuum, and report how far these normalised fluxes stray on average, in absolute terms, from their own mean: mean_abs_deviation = 0.10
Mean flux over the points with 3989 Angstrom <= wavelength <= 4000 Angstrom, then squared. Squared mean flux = 174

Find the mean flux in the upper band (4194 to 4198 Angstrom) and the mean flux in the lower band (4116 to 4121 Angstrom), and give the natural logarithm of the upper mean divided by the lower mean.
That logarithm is -0.06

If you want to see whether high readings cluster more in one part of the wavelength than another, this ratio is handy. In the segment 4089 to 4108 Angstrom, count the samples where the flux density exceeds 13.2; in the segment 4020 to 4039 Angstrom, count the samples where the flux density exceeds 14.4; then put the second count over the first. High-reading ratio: 0.7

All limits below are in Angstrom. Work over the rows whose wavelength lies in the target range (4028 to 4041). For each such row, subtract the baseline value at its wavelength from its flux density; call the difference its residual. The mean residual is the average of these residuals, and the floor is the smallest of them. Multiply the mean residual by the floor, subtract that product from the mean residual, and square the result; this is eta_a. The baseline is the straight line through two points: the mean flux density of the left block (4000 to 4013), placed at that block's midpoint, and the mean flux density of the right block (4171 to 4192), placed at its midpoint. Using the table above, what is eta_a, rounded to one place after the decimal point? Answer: 0.0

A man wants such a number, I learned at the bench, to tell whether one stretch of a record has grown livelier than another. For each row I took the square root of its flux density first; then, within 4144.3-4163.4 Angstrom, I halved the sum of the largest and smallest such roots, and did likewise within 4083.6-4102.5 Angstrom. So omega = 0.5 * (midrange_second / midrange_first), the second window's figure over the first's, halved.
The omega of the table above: 0.46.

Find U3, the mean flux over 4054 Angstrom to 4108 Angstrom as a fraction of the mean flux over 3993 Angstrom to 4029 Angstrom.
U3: 0.975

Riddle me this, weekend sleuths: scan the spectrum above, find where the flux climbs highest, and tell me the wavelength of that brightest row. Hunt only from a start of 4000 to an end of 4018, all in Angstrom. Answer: 4008.17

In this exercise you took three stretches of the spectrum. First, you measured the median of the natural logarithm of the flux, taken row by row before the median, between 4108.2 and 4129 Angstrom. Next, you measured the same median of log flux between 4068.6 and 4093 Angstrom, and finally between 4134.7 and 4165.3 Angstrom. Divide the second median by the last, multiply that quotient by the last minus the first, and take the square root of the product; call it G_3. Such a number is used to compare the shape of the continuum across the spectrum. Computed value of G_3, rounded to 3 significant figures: 0.140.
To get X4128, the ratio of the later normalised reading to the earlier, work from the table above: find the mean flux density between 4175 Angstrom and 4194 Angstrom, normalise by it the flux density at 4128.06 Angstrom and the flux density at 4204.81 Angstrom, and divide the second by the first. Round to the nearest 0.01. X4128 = 1.08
